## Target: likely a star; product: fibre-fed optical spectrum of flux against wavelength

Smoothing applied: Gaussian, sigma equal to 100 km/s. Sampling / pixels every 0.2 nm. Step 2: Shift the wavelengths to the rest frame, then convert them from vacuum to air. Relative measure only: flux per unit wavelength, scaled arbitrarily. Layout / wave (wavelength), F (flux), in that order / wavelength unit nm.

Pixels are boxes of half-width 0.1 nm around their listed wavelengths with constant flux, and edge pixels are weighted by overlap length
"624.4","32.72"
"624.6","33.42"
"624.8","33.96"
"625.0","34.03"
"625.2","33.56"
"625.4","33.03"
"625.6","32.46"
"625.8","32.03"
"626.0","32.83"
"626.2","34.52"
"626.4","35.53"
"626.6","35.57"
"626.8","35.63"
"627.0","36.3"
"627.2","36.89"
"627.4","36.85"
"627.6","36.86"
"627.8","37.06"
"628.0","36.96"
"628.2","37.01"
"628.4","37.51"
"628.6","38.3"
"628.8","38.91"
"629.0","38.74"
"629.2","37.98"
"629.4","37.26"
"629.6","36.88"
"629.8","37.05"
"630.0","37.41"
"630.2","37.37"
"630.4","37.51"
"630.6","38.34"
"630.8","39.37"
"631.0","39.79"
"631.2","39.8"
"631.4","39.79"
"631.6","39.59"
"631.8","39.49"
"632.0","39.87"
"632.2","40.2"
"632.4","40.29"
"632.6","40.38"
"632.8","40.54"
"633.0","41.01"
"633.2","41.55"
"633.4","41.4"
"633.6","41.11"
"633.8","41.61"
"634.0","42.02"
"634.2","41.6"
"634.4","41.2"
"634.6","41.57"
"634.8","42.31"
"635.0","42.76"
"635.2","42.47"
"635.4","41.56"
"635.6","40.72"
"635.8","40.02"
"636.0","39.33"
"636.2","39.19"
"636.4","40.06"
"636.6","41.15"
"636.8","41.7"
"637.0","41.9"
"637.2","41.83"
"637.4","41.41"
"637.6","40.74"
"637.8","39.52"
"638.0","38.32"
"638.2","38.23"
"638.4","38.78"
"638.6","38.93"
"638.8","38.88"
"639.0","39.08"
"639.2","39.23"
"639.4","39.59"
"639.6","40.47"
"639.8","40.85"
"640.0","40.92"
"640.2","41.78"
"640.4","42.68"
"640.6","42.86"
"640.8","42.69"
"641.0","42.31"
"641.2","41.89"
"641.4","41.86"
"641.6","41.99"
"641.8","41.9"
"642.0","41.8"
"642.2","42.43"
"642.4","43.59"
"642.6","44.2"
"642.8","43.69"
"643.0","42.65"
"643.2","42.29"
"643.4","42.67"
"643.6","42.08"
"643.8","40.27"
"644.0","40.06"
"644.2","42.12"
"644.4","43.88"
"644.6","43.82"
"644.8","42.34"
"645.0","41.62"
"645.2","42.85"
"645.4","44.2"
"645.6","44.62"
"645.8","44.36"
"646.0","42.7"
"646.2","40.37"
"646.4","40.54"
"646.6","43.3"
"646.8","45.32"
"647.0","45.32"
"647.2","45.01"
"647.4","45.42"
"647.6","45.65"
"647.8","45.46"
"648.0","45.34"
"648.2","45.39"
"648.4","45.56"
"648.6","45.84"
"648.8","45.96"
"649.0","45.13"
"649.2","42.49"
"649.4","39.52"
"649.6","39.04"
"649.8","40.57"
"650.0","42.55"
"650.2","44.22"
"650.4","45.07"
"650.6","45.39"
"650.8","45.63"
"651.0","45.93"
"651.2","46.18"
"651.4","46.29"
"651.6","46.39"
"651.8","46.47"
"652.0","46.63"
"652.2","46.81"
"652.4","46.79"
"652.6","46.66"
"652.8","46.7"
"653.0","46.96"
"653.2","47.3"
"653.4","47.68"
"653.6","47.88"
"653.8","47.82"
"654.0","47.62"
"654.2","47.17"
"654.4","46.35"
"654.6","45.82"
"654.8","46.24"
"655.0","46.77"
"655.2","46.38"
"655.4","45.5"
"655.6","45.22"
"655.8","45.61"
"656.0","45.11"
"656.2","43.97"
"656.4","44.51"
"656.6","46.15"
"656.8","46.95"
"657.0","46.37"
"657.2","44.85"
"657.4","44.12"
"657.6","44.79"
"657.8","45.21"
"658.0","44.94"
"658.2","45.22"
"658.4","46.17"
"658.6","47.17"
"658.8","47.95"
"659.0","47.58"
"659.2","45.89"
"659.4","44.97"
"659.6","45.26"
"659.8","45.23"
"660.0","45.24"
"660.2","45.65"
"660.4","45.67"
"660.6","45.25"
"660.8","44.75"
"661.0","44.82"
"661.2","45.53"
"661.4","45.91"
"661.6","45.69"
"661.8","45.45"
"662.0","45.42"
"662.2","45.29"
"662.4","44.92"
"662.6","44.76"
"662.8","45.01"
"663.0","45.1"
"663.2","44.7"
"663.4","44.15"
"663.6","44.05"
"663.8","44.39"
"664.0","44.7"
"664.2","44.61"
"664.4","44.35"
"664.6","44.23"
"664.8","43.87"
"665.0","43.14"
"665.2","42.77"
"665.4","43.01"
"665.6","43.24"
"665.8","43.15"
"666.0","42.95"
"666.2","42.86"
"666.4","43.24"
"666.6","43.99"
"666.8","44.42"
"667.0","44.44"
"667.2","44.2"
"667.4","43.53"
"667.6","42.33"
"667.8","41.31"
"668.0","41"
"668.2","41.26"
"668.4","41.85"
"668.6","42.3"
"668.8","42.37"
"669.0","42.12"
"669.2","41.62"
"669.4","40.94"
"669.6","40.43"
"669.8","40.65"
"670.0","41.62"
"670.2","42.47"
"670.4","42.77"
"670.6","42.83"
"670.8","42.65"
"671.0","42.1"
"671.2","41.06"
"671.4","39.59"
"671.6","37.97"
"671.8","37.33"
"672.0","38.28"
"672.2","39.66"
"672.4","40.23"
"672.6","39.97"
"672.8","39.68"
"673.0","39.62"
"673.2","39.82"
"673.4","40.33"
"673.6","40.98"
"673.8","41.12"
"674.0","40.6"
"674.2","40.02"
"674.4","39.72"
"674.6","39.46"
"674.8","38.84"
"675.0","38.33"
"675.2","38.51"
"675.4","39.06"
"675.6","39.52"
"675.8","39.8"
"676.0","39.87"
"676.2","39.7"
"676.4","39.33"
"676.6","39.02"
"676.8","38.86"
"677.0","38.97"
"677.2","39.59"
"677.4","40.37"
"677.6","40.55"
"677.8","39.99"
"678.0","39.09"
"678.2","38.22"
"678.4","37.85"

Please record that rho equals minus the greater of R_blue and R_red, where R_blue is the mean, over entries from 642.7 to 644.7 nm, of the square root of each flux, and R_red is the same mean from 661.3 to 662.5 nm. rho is -6.74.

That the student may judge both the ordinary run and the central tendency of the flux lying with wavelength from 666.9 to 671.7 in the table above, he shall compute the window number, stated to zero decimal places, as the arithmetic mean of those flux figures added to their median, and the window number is 84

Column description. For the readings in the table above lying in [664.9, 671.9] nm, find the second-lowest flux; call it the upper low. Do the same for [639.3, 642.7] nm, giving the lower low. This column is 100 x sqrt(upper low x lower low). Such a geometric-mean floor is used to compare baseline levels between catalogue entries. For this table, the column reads 3920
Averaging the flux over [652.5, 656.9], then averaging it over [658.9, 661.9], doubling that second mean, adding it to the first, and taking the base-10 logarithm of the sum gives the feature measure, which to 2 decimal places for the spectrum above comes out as 2.14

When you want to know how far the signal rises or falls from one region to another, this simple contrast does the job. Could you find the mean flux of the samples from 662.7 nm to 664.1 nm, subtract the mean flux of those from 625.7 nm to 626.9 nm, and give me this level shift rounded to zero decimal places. 10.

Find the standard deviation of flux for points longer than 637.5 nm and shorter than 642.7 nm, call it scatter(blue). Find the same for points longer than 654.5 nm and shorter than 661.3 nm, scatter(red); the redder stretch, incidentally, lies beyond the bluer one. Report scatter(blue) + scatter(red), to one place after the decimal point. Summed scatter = 2.6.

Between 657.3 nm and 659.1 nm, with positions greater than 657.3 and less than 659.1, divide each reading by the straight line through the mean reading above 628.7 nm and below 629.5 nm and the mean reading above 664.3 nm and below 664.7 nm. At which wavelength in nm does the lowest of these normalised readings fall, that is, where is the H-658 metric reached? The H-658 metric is 657.4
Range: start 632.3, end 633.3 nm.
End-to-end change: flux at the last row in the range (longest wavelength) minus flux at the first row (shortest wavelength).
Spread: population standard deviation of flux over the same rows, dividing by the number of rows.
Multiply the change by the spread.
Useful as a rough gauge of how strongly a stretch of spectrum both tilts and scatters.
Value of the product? 0.6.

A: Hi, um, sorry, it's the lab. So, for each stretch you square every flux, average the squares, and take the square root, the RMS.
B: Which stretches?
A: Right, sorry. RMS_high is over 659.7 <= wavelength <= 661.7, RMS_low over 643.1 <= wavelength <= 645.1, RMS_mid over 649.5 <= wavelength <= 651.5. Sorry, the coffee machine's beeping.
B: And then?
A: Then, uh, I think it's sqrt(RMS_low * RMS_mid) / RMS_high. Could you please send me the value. 0.95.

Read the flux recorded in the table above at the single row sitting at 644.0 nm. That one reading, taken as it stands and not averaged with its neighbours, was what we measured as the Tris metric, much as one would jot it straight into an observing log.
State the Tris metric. 40.06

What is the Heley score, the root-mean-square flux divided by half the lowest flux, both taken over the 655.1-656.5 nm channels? 2.056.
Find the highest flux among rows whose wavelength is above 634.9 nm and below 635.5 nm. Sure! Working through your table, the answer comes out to 42.76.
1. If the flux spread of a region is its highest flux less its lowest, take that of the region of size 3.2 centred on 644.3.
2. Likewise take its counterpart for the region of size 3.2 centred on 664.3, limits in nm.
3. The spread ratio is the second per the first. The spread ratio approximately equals 0.51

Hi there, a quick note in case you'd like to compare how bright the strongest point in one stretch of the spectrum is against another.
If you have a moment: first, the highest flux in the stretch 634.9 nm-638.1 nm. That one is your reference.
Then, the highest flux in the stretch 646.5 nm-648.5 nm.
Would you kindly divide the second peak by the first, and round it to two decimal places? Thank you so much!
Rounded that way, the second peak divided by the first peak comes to 1.07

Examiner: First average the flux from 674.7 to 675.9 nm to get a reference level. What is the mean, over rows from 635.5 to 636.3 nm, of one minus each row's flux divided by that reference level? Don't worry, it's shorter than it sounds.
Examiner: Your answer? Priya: -0.02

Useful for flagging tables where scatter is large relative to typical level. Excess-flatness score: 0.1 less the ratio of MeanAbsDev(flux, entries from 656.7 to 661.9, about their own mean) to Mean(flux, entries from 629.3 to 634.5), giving 0.083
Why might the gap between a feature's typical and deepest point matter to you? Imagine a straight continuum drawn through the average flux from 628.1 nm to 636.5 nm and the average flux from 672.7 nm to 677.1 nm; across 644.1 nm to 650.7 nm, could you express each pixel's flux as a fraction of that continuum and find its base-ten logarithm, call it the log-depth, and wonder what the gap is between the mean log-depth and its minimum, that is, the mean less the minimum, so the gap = 0.048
